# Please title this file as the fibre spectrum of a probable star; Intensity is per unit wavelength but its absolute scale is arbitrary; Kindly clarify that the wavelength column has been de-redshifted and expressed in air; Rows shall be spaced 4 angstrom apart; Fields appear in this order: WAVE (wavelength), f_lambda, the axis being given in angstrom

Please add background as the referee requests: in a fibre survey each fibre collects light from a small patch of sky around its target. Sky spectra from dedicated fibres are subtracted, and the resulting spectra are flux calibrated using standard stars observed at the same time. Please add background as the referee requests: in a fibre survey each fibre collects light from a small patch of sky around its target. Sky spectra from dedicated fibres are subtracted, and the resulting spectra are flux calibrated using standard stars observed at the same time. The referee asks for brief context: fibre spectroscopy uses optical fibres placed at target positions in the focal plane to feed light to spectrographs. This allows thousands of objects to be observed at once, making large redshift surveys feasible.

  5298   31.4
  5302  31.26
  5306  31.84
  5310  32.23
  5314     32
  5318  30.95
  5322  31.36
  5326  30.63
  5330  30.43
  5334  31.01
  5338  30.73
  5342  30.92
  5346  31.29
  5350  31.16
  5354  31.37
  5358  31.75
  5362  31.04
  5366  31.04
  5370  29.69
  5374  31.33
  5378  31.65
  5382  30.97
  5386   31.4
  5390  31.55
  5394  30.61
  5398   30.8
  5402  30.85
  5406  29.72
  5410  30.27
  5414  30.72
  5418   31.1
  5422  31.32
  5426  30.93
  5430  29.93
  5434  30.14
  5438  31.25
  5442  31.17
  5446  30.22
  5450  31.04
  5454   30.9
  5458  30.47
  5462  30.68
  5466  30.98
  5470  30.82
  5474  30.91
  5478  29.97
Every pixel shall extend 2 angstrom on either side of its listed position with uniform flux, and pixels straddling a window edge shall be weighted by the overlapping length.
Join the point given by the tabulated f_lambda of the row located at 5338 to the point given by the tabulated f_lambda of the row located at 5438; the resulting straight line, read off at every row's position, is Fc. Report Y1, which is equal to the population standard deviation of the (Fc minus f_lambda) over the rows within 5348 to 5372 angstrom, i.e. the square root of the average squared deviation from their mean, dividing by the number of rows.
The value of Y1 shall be 0.7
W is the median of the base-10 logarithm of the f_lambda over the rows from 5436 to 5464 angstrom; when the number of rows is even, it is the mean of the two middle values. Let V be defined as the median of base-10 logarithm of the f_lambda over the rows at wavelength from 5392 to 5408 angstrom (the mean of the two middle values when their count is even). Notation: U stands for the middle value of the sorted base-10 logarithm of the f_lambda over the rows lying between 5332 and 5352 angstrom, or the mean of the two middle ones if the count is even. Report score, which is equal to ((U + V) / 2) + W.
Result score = 2.98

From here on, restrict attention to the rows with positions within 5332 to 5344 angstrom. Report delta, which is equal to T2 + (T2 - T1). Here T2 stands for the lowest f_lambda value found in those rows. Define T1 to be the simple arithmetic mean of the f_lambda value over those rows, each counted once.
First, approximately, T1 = 30.9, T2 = 30.73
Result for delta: 30.6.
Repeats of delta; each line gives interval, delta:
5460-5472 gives 30.5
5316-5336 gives 30.0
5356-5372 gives 28.5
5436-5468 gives 29.6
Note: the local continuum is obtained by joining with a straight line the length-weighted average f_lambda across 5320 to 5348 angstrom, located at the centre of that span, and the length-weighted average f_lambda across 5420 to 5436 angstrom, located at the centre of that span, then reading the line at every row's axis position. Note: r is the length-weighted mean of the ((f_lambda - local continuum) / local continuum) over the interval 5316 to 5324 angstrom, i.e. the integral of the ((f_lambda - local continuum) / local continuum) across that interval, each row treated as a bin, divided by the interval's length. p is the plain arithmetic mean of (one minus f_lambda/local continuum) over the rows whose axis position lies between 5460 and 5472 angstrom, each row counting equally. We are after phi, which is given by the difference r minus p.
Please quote 0.019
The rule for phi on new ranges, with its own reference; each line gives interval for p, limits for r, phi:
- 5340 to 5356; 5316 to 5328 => 0.011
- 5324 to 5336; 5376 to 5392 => 0.014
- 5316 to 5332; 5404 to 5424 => -0.003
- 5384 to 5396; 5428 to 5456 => 0.020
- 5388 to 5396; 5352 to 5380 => 0.023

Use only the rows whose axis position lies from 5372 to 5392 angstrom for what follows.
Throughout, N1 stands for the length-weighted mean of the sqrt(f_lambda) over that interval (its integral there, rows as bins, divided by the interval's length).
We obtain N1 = 5.60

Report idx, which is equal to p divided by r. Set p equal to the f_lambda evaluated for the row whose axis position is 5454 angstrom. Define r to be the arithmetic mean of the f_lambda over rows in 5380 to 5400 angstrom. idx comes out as 0.99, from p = 30.9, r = 31.1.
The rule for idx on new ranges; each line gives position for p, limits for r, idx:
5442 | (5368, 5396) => 1.00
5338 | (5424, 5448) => 1.00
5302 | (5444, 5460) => 1.02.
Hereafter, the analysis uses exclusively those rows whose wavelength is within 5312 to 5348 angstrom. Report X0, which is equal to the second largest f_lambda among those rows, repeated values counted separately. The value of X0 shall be 31.36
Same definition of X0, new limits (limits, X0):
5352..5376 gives 31.37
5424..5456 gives 31.17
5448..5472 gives 30.98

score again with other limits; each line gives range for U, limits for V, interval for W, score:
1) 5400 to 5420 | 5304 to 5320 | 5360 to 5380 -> 2.99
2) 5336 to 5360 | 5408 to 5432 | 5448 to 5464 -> 2.98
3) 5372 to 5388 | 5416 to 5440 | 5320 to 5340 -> 2.98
